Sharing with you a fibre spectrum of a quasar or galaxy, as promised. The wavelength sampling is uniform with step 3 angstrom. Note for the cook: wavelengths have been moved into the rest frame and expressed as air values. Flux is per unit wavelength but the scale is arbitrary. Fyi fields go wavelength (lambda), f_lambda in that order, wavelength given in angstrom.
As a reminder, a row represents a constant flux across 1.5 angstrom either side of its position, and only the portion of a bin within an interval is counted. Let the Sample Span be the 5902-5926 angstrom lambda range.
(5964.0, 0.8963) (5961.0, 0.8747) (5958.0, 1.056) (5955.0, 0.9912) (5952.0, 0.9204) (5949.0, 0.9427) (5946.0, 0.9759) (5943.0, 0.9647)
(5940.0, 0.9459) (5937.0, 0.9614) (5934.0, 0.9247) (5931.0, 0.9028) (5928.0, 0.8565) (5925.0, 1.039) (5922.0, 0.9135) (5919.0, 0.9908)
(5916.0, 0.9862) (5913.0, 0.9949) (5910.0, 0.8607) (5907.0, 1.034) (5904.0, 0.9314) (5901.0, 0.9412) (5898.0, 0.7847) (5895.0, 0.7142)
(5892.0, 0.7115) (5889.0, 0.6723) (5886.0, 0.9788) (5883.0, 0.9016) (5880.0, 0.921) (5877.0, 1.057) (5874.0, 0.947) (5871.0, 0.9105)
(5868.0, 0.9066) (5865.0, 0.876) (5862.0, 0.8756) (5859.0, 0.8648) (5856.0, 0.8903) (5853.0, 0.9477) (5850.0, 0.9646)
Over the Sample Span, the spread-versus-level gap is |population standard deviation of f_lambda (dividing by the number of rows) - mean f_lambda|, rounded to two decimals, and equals 0.91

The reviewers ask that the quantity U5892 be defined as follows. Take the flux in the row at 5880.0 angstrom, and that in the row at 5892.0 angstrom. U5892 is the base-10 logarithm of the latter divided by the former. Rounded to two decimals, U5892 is -0.11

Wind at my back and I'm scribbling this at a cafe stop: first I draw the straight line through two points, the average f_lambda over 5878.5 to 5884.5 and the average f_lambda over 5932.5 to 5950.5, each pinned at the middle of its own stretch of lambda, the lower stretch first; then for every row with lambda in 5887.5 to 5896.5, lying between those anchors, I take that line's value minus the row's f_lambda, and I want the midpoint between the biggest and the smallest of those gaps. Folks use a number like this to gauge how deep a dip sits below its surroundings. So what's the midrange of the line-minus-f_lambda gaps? 0.23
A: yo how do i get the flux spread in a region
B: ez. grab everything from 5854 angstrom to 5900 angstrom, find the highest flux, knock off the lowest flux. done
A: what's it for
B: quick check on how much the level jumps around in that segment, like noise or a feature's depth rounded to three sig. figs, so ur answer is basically 0.385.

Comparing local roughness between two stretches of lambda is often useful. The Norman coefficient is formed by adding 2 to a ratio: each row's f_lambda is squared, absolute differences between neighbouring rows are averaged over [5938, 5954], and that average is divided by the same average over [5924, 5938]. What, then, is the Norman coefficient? 2.30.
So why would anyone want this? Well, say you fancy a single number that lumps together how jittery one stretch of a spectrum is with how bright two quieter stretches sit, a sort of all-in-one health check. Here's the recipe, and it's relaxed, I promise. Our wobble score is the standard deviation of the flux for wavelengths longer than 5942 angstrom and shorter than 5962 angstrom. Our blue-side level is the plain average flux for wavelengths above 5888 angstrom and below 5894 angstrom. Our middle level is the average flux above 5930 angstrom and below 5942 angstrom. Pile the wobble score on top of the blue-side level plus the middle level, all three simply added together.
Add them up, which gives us 1.68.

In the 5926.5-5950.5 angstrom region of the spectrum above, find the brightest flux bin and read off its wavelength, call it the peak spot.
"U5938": 5946.0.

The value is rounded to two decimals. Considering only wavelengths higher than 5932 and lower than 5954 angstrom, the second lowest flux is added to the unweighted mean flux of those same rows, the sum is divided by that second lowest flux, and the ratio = 2.03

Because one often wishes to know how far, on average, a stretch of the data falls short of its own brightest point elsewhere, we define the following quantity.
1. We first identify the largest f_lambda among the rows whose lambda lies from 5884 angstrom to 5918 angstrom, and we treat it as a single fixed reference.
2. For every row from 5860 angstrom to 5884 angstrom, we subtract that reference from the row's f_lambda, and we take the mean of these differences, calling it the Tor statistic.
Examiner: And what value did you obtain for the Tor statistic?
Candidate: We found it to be -0.110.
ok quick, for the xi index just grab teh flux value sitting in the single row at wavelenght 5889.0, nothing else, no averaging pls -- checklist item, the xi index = 0.6723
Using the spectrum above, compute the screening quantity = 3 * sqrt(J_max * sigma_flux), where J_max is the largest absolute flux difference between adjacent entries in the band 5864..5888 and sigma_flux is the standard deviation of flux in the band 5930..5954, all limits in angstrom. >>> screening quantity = 0.17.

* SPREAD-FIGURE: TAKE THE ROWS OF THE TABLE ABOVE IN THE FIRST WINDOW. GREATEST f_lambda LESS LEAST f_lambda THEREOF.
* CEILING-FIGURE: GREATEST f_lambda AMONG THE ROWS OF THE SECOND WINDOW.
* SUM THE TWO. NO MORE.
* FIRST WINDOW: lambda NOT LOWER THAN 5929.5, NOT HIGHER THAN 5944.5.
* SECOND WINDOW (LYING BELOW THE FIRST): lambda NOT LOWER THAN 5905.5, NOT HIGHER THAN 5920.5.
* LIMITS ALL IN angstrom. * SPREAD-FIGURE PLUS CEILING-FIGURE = 1.10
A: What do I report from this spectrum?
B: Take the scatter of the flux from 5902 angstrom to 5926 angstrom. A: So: 0.06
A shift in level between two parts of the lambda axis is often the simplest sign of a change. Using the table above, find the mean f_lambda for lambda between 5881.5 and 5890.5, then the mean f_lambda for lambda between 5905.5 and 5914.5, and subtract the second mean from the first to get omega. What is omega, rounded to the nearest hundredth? -0.11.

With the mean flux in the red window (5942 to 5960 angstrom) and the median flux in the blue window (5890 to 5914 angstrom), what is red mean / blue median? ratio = 1.09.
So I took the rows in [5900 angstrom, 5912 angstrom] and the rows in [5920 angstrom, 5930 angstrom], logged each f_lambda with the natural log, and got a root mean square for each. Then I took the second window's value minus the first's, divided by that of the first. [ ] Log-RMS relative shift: 0.2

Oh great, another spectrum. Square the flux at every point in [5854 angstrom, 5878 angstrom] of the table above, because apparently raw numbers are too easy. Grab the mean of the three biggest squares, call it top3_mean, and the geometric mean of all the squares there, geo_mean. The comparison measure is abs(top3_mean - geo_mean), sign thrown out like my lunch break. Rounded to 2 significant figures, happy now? 0.11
